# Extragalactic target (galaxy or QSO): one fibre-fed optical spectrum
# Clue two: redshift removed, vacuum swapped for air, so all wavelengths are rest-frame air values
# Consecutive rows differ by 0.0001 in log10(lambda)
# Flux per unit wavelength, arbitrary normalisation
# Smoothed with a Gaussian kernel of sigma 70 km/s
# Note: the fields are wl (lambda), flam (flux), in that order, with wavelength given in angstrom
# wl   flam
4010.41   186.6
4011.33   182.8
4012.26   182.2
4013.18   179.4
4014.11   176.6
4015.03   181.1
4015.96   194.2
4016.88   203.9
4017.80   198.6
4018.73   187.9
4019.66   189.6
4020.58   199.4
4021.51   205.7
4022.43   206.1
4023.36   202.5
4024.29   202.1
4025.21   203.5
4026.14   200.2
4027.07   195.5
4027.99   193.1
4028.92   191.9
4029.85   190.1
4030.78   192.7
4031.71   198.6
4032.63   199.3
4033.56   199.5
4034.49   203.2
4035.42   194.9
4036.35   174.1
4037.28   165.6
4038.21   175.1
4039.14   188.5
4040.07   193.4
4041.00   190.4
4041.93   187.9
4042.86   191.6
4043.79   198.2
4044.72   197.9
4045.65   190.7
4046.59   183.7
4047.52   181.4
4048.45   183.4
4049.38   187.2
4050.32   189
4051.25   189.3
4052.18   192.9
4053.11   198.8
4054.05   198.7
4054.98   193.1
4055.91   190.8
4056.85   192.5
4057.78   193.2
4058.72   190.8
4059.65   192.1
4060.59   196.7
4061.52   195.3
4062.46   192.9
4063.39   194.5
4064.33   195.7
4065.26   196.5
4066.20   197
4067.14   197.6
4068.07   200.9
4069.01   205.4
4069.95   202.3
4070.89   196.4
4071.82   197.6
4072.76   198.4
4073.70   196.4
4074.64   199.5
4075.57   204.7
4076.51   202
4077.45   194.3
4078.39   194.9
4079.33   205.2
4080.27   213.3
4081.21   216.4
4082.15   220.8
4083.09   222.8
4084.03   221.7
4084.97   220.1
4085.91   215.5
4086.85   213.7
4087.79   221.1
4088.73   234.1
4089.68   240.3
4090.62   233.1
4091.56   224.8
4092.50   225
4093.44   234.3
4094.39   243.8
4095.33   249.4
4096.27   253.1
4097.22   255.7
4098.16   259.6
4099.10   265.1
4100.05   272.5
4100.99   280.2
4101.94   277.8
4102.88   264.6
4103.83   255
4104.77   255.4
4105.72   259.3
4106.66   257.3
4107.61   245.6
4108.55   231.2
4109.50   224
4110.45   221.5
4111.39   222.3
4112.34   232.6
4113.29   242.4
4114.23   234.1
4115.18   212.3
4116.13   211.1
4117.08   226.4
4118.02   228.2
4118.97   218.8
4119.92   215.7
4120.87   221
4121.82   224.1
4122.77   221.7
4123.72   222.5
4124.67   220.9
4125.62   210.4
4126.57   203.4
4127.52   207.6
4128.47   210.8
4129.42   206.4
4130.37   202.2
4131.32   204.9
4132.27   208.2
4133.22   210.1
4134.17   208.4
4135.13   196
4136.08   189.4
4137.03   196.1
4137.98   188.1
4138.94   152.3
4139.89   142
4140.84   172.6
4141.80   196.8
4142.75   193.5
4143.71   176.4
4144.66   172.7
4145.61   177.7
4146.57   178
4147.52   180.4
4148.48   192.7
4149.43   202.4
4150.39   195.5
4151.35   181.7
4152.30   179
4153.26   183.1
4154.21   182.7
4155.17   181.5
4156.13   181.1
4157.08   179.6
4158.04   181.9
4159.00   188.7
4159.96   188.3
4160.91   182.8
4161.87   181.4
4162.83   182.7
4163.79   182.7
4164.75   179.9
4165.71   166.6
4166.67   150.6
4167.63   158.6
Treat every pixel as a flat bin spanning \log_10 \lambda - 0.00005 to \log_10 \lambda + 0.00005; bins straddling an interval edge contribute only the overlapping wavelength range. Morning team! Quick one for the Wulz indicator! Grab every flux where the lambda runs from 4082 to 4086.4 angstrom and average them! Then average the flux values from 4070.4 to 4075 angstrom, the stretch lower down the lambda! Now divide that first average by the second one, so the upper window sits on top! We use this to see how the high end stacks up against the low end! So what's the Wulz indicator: 1.11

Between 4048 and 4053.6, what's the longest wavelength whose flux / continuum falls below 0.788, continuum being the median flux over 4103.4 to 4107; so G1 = 4053.11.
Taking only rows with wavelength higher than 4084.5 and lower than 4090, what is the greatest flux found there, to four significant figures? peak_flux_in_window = 240.3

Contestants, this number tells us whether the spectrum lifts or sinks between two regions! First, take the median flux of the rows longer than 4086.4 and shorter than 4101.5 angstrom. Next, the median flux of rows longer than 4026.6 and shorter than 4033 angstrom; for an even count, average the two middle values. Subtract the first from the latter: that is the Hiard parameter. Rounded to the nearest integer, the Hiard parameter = -49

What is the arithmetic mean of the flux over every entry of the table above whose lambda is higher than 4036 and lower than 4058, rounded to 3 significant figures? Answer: 189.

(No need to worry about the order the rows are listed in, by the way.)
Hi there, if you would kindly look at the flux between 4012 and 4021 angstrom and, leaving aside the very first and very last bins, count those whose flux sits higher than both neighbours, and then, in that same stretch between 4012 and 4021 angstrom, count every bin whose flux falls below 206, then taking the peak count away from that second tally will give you 9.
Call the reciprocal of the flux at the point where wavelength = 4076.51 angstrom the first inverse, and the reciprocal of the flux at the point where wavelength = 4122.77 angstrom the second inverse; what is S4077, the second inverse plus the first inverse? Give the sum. 0.0095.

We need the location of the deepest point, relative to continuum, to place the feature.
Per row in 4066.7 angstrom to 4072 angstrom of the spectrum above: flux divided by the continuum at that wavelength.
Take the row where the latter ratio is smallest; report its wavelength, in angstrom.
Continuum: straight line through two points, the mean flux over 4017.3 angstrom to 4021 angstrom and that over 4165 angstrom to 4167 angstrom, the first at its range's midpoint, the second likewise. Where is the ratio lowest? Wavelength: 4070.89 angstrom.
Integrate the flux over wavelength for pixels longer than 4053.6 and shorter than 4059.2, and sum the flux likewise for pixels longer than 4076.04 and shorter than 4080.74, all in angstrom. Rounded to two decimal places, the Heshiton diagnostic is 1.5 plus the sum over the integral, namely 2.43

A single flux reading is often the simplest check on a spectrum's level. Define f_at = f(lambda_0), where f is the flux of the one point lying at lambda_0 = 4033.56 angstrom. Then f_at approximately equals 199.5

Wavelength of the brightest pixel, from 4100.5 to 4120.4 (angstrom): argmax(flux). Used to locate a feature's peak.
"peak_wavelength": 4100.99 angstrom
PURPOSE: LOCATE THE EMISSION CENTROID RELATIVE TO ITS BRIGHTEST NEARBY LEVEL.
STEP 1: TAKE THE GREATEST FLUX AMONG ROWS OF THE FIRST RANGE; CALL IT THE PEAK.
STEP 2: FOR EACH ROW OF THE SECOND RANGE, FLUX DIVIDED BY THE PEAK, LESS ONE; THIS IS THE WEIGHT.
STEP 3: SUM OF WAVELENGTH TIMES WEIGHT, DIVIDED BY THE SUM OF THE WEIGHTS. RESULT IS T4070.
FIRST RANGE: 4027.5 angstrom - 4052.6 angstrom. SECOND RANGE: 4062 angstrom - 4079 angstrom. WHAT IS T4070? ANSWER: 4069.5 angstrom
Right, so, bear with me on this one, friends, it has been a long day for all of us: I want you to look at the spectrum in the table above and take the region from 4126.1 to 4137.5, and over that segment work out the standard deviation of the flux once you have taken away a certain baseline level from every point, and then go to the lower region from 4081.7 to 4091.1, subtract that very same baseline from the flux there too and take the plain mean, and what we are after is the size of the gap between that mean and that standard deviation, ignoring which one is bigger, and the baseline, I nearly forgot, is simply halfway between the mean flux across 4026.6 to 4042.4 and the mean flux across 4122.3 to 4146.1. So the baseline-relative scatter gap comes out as 25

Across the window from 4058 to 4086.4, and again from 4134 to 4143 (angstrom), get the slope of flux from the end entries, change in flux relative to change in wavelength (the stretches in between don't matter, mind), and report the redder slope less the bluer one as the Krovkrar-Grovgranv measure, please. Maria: -2.6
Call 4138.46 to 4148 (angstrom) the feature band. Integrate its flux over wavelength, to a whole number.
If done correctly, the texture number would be 1662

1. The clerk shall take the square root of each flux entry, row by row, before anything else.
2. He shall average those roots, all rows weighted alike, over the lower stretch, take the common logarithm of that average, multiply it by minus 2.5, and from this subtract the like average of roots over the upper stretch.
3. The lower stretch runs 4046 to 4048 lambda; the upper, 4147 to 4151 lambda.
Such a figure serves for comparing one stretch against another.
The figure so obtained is -16.7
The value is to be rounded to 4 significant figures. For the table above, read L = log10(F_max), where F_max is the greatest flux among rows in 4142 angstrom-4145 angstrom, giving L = 2.287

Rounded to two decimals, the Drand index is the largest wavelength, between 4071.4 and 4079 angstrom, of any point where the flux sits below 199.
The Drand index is 4078.39 angstrom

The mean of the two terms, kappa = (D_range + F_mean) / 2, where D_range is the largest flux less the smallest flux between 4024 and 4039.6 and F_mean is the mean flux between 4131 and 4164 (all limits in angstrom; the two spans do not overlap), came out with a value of 112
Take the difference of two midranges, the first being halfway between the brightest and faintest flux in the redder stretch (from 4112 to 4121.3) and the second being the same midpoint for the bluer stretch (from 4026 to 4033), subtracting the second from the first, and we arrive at 32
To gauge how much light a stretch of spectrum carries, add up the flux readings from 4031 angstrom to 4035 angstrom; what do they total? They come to 801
